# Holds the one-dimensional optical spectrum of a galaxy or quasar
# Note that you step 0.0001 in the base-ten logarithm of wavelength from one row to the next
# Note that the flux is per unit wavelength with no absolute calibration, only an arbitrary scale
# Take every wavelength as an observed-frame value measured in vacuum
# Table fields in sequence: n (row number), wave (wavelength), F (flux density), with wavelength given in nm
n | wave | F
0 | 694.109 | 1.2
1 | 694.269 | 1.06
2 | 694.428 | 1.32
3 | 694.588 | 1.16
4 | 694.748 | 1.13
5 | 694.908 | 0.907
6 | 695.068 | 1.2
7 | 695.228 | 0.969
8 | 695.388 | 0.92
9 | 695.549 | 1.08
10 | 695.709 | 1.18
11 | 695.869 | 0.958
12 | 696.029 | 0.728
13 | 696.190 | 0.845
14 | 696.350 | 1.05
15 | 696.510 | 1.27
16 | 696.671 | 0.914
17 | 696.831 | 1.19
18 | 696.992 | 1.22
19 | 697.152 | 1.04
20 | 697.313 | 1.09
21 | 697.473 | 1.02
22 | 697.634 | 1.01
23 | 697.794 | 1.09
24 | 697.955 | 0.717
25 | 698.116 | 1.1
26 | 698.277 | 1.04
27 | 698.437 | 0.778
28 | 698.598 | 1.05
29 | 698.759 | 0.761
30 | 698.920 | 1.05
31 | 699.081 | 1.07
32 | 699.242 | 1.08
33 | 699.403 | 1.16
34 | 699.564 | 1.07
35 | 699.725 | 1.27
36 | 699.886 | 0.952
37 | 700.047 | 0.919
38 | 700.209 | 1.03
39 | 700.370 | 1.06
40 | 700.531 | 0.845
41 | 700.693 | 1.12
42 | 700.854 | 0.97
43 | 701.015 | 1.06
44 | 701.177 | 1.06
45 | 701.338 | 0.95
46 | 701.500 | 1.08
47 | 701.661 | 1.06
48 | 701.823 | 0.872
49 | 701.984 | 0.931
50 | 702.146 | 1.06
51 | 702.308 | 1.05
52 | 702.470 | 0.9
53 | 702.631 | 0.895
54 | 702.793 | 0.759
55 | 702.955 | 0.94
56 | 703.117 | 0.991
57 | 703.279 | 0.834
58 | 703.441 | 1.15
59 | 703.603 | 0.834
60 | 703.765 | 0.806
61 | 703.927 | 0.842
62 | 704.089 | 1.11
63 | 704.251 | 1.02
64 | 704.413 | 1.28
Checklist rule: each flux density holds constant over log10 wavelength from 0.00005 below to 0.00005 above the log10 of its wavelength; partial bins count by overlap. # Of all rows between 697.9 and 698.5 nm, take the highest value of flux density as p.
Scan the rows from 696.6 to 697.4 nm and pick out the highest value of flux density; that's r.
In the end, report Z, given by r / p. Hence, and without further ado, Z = 1.11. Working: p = 1.1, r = 1.22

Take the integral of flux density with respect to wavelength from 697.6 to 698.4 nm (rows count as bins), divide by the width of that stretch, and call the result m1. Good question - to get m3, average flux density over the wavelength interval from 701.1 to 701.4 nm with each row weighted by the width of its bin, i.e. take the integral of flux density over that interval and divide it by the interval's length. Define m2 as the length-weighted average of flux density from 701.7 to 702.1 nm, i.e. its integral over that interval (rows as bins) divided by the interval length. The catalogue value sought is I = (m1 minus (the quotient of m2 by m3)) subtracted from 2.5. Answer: 2.44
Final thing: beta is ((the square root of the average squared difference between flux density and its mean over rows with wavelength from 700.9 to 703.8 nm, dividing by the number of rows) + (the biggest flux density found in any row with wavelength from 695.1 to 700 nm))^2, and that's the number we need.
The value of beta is 1.90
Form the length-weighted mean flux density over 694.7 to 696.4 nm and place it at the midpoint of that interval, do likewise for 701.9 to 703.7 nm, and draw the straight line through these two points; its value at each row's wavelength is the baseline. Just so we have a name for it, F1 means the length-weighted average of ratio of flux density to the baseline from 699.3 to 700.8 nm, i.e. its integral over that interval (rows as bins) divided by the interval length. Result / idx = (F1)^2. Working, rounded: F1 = 1.09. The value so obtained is 1.19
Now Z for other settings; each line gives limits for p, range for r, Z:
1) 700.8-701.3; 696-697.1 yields 1.20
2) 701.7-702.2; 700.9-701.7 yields 1.02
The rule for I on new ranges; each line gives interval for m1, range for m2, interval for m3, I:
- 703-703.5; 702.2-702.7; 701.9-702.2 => 2.49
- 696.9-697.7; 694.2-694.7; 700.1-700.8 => 2.59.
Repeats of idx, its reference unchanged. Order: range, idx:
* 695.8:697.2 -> 1.08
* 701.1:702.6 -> 1.10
